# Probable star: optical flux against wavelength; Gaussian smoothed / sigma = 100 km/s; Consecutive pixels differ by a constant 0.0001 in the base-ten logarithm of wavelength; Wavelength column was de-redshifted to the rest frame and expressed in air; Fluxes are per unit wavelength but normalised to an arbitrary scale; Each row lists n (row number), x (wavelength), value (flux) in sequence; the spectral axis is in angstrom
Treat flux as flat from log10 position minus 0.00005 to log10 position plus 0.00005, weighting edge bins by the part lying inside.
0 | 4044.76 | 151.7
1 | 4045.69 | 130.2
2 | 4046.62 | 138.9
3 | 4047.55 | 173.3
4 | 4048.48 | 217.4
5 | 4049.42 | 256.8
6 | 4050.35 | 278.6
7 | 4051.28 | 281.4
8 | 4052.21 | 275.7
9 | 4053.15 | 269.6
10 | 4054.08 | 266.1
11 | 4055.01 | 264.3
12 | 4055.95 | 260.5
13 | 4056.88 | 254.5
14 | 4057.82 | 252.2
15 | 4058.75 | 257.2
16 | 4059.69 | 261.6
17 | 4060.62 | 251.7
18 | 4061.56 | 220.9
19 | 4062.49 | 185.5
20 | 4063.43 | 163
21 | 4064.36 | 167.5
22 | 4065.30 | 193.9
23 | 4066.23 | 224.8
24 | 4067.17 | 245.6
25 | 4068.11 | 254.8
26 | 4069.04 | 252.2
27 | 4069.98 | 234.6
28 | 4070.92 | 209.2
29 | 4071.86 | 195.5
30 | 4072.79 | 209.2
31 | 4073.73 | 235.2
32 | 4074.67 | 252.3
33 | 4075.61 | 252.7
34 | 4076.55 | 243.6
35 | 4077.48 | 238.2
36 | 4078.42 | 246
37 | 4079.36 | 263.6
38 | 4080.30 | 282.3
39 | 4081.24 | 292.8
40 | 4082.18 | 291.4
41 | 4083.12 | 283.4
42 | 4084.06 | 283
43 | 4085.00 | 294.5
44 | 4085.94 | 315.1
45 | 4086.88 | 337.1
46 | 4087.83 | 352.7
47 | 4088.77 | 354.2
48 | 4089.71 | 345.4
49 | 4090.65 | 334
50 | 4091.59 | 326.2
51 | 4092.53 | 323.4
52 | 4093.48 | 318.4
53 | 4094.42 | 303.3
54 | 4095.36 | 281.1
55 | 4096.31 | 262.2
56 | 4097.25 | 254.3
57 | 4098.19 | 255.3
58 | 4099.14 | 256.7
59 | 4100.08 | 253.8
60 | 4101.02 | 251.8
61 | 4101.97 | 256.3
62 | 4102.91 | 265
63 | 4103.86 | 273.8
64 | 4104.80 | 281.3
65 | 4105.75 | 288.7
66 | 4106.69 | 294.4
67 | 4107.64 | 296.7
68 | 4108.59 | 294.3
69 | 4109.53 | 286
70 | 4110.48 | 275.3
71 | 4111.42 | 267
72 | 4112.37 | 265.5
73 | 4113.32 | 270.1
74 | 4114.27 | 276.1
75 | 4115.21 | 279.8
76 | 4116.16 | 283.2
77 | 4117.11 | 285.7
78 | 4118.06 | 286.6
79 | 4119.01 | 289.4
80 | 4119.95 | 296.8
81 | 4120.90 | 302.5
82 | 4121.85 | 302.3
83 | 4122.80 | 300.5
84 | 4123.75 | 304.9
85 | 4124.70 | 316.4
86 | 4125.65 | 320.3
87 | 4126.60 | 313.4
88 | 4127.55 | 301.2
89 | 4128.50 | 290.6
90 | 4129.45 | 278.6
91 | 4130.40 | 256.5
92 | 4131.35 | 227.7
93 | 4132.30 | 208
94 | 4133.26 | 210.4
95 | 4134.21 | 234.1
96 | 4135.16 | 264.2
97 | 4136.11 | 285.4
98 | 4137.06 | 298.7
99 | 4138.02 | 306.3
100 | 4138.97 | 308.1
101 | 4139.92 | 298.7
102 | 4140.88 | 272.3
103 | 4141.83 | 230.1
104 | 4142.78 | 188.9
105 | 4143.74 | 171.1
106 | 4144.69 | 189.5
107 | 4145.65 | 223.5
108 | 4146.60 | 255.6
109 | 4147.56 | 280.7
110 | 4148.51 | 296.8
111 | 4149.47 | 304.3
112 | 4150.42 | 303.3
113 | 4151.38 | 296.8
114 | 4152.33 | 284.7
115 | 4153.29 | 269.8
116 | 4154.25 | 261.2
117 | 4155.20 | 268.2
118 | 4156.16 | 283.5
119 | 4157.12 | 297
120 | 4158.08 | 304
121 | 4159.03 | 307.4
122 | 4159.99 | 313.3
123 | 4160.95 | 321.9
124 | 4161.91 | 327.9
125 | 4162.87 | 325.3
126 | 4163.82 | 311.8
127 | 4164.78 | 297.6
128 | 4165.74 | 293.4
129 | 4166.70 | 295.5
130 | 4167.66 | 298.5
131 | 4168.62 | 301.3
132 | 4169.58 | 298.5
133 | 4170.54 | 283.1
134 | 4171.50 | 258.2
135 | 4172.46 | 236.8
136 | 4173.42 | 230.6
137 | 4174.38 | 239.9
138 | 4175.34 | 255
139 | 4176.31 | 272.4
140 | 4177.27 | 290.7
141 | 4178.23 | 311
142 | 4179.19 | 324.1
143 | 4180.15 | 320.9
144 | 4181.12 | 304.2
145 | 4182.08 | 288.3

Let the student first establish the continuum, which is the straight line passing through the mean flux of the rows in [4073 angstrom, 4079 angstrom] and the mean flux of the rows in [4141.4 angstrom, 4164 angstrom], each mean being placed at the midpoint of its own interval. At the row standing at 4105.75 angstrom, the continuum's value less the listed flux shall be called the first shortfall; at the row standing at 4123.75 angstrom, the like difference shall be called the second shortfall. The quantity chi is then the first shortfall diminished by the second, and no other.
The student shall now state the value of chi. 9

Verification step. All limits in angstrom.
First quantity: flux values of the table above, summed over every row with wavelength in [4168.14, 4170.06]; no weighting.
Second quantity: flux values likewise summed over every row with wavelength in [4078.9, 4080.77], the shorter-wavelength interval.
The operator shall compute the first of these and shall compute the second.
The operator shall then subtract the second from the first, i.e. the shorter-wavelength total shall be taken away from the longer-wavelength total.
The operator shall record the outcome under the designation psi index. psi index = 54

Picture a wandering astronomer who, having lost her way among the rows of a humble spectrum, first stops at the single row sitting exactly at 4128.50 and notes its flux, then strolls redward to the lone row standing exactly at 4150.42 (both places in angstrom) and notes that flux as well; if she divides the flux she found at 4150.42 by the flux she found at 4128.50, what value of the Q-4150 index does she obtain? 1.0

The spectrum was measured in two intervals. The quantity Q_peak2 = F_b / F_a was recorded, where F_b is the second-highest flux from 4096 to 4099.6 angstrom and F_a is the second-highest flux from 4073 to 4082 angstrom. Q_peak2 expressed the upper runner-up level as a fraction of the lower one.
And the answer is 0.91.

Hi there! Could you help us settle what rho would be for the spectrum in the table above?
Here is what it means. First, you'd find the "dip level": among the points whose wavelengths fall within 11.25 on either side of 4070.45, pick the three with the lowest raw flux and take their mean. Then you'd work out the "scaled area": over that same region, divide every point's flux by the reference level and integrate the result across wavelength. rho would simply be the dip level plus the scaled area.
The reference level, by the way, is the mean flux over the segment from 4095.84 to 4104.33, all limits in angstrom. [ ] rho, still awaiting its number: 192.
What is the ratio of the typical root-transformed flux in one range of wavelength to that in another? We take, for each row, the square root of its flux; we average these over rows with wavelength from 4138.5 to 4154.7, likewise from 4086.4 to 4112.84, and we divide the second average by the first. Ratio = 1.06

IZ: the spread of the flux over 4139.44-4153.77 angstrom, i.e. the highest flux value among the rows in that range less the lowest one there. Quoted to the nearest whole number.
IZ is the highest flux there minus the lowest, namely 133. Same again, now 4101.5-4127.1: 64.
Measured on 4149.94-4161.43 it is 61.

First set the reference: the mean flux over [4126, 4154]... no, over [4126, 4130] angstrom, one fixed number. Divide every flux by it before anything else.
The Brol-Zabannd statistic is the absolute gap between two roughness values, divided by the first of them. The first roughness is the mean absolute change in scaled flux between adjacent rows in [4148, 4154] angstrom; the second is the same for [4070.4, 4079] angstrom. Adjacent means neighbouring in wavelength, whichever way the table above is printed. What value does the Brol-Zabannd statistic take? 0.39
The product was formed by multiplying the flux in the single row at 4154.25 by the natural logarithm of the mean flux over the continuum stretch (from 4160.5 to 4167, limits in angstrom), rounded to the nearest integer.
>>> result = 1499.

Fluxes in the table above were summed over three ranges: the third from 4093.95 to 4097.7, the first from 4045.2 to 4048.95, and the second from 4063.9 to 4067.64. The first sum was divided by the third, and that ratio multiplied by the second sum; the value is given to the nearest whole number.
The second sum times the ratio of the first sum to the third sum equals 499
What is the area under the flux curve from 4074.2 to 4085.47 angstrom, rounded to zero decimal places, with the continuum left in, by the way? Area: 3029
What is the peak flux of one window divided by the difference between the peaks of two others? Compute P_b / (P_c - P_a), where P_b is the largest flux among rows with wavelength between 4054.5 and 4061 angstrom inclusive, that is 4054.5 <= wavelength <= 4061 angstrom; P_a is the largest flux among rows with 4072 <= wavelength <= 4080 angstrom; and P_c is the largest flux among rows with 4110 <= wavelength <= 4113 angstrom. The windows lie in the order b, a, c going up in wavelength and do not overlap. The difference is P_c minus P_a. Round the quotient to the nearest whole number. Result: 23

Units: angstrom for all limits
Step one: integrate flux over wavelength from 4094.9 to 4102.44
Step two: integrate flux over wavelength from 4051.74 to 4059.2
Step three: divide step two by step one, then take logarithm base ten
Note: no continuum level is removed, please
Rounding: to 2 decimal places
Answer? 0.00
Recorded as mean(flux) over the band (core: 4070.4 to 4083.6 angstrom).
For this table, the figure 250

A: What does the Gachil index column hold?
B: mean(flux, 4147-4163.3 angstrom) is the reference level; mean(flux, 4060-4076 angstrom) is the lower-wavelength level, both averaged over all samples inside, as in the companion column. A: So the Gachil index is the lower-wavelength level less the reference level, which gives -76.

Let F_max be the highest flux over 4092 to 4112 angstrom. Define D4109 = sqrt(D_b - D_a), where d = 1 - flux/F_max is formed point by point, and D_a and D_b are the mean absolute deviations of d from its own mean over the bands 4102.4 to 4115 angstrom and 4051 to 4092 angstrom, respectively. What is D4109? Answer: 0.276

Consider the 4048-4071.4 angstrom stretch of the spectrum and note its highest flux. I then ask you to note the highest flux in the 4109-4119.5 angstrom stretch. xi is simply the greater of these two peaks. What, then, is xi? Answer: 289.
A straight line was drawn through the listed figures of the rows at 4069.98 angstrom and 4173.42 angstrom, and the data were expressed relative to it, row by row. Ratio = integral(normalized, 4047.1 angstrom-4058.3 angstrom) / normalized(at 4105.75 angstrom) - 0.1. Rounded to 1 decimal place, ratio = 9.7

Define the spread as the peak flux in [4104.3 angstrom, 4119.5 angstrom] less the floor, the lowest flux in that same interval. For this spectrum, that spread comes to 31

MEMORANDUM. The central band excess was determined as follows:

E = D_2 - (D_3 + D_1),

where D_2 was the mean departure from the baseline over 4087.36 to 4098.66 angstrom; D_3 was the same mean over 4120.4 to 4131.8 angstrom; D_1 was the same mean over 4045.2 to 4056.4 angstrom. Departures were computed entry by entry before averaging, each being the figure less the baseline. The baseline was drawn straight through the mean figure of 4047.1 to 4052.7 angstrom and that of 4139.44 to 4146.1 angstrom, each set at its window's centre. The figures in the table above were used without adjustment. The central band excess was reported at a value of 21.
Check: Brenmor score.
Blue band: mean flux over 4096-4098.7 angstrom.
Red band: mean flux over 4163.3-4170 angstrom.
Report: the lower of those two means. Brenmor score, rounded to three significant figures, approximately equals 257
